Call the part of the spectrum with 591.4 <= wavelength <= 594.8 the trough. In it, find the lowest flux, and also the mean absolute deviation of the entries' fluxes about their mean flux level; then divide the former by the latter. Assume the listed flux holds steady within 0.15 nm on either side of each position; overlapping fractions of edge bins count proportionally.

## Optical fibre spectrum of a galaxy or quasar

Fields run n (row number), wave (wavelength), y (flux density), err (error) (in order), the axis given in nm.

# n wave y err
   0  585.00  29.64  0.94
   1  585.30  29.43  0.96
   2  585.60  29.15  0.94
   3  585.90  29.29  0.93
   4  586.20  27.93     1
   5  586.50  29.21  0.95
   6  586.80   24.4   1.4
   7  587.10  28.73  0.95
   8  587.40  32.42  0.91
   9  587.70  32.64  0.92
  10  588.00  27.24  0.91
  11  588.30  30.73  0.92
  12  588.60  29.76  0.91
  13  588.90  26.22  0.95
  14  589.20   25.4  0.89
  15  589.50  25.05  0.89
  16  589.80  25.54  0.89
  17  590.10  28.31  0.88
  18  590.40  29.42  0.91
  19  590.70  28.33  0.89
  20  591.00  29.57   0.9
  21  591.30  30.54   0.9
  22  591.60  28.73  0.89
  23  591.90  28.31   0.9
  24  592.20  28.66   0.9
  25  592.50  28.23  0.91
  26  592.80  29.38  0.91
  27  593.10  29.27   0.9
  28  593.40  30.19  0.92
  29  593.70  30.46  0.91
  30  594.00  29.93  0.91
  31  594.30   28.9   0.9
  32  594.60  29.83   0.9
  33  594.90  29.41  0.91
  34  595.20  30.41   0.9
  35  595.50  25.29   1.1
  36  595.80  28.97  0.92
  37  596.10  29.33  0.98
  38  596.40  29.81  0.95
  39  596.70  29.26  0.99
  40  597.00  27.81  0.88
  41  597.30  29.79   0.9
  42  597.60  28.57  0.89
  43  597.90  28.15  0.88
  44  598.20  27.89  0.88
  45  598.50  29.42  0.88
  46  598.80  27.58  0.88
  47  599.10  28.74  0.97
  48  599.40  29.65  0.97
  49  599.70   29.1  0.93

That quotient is 45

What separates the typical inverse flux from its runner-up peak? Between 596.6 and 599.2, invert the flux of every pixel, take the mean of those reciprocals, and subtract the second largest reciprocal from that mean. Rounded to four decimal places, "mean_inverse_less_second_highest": -0.0009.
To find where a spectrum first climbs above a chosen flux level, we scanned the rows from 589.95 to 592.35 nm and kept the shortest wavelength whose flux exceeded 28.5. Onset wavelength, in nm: 590.40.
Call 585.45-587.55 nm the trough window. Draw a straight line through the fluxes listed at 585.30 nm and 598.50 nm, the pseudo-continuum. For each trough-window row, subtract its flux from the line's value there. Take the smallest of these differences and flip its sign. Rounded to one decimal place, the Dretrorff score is 3.0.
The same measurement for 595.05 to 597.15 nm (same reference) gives 1.0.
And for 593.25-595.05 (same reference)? 1.0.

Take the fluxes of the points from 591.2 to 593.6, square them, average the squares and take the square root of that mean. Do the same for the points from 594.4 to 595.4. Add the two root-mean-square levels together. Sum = 59.1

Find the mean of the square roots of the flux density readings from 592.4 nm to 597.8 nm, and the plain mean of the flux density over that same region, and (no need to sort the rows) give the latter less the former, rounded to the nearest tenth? 23.8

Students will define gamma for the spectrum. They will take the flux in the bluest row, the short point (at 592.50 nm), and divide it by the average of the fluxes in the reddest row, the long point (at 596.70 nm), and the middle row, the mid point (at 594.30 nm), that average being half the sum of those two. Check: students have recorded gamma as 0.97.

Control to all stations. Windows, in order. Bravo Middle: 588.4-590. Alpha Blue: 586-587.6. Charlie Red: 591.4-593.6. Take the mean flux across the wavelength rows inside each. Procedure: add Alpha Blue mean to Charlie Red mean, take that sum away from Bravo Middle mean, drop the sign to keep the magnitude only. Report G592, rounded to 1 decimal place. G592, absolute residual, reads 31.1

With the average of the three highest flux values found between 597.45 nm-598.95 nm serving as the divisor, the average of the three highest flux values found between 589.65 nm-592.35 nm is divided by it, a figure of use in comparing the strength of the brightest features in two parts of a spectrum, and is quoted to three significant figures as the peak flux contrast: 1.04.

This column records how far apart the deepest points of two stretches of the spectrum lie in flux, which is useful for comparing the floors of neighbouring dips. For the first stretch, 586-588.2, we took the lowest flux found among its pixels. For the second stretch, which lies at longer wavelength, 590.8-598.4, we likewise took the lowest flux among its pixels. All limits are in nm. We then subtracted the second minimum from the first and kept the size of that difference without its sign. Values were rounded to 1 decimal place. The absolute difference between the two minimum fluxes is 0.9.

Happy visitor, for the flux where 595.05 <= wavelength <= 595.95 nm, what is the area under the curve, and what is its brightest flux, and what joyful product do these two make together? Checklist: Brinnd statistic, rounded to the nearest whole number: 772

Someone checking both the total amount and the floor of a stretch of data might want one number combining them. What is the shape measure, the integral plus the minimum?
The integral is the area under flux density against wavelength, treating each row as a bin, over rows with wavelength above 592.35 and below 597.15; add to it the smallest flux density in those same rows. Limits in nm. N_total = 165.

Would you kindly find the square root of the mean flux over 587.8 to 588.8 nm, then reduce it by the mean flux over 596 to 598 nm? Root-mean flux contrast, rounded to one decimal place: -23.6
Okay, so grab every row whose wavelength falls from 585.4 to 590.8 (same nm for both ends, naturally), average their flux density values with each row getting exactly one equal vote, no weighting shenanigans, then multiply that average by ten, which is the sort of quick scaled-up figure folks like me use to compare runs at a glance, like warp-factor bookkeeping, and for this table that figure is 283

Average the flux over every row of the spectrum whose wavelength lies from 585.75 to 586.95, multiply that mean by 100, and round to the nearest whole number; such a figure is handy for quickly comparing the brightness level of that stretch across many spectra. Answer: 2771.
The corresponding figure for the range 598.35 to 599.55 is 2885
